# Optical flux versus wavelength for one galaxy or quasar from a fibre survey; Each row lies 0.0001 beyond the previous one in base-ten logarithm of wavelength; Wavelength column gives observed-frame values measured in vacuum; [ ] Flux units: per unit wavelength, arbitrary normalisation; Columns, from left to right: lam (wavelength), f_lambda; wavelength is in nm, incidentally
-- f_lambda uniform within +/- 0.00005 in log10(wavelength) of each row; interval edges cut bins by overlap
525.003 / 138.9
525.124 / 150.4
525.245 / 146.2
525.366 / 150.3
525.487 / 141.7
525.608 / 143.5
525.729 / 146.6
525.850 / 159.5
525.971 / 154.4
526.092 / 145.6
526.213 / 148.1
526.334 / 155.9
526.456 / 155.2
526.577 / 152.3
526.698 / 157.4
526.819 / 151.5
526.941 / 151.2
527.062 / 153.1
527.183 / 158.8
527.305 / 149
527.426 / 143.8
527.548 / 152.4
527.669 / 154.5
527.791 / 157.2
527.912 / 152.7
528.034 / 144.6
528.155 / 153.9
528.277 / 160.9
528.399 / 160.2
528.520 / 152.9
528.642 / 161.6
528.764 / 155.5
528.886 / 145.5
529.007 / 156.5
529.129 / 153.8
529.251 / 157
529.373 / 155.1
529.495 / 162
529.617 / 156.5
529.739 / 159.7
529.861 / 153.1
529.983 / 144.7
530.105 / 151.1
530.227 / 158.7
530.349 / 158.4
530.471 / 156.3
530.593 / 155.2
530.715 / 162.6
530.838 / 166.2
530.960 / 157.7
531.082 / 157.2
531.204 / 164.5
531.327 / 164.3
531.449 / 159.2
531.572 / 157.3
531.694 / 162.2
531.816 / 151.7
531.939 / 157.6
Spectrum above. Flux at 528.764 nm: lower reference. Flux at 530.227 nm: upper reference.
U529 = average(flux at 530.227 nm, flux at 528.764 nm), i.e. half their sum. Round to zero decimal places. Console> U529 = 157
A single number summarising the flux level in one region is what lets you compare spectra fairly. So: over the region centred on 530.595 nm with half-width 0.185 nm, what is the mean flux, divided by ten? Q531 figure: 15.8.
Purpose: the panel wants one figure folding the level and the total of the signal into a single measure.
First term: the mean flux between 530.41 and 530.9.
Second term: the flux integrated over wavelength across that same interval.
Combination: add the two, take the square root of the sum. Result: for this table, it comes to 15.44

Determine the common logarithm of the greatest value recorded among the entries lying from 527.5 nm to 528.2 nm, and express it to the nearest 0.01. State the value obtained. 2.20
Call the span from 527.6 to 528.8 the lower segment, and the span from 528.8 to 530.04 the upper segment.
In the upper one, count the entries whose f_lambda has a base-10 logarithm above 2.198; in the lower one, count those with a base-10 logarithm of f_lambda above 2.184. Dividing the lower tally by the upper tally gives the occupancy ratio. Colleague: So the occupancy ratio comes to 4.0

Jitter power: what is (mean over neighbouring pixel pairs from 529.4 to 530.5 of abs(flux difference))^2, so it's 25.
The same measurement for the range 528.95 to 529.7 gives 16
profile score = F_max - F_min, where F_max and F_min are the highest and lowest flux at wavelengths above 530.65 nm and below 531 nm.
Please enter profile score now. 8.5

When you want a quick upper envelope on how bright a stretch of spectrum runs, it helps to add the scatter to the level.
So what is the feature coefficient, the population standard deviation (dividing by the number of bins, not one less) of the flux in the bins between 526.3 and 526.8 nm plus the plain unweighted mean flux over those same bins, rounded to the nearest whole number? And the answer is 157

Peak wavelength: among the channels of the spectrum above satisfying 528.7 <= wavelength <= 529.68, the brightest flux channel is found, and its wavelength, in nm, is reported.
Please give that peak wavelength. 529.495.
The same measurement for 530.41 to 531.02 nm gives 530.838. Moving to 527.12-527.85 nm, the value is 527.183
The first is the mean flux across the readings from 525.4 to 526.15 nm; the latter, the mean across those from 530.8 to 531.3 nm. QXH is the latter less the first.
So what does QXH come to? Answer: 13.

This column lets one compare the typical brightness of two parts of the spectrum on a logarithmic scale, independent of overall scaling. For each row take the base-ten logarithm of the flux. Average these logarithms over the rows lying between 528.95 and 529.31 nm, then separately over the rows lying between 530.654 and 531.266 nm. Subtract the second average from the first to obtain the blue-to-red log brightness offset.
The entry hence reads -0.016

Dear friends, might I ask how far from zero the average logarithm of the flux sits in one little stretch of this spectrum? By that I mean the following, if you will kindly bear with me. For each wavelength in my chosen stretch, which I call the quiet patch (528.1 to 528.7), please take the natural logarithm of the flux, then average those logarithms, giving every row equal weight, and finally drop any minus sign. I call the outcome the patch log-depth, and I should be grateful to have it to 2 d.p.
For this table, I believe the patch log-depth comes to 5.06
